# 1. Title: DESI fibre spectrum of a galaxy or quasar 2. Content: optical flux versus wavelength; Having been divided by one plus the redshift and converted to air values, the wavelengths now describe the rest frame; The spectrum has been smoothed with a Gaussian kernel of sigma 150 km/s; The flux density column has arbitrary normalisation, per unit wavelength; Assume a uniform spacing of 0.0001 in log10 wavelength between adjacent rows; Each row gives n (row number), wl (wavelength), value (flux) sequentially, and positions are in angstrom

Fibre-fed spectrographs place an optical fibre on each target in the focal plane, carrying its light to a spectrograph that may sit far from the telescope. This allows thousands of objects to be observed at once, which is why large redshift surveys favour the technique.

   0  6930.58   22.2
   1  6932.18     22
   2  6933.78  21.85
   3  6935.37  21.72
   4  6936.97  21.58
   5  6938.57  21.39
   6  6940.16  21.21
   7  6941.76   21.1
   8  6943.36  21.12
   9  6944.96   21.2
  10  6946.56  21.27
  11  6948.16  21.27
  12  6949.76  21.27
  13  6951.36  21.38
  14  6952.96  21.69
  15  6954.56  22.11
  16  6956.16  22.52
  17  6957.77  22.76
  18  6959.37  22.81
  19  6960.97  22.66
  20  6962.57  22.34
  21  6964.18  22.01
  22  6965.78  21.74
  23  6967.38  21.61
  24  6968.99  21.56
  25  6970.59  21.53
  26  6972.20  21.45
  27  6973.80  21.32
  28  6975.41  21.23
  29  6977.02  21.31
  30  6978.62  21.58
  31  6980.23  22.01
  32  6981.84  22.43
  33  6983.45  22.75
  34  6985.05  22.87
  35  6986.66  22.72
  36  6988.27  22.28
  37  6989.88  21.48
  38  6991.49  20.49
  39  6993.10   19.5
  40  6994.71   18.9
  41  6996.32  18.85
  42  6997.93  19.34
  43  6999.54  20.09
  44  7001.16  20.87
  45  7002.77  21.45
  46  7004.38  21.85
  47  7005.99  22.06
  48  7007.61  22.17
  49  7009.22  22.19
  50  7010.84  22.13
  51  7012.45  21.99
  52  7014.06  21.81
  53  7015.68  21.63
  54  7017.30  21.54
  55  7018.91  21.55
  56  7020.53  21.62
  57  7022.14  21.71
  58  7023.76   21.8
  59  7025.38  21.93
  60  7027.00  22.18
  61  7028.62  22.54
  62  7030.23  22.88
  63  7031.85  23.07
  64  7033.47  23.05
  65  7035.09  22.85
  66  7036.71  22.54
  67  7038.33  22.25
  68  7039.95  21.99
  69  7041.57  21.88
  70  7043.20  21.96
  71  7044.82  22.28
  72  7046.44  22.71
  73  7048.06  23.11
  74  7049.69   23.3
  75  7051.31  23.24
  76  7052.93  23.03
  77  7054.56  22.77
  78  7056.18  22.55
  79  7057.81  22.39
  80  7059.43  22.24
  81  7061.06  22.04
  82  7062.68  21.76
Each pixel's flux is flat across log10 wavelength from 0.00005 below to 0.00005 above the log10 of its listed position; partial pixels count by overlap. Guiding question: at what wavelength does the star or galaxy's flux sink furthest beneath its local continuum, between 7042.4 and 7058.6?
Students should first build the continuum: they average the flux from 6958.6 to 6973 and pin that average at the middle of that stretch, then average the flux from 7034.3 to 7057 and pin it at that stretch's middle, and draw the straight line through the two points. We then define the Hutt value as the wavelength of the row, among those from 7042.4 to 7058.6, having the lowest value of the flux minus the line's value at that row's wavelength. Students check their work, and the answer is 7043.20 angstrom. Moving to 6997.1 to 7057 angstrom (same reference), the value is 6997.93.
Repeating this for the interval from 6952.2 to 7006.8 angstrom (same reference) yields 6996.32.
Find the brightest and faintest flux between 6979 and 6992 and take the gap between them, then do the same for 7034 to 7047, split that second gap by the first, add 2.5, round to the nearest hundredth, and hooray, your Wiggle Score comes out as 2.91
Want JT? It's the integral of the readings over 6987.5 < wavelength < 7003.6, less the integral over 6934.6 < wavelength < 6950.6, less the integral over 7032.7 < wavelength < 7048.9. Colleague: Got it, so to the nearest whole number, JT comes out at -377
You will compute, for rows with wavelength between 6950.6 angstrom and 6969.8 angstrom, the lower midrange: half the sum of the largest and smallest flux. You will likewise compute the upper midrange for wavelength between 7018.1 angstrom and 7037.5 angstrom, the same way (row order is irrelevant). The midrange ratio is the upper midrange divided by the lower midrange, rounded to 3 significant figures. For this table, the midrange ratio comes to 1.01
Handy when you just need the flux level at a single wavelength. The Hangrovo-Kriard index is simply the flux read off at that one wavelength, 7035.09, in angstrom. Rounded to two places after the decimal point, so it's 22.85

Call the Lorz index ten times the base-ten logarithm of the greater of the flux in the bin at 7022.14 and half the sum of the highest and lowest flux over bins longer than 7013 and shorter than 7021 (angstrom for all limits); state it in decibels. 13.4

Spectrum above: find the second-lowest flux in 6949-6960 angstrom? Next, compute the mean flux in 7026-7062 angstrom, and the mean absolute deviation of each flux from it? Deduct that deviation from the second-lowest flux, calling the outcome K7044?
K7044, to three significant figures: 21.0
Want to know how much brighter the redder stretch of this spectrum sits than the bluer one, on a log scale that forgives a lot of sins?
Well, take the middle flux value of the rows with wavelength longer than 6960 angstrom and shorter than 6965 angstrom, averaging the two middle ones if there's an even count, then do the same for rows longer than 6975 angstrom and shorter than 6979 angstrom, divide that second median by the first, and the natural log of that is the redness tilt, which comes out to -0.047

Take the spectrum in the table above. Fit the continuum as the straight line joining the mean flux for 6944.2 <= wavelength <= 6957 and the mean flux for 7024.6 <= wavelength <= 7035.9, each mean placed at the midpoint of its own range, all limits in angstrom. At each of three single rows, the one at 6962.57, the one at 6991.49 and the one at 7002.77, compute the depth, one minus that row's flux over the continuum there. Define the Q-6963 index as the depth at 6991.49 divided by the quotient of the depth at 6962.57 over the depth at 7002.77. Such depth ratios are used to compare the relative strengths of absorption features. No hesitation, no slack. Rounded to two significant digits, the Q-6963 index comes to -0.10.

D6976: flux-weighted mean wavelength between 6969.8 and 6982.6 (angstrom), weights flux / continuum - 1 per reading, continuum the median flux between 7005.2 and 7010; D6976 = 6974.4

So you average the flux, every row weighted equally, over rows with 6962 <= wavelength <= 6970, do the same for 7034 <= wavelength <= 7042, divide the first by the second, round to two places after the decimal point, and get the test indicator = 0.98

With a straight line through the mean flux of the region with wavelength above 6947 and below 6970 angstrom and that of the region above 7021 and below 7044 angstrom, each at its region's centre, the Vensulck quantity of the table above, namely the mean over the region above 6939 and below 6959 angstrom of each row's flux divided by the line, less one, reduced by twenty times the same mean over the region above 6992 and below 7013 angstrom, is 1.2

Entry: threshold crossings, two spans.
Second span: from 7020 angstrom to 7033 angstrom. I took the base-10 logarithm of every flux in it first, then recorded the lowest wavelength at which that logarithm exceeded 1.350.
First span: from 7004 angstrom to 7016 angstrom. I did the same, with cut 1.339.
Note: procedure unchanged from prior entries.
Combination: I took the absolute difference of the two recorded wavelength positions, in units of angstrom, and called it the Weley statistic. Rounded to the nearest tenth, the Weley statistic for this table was 24.2 angstrom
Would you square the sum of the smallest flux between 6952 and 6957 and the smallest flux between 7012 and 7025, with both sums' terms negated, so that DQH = 1869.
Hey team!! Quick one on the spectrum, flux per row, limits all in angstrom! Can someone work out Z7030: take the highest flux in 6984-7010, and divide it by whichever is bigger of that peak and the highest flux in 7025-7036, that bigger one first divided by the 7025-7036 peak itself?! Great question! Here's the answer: 22.9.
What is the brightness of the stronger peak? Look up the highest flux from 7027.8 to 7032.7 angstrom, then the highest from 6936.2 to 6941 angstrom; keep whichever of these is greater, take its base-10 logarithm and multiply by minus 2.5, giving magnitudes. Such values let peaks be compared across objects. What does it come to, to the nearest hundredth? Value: -3.41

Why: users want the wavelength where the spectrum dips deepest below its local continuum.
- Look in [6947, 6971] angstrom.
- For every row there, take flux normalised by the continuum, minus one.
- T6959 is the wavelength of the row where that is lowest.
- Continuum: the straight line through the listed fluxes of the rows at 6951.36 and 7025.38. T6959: 6949.76 angstrom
